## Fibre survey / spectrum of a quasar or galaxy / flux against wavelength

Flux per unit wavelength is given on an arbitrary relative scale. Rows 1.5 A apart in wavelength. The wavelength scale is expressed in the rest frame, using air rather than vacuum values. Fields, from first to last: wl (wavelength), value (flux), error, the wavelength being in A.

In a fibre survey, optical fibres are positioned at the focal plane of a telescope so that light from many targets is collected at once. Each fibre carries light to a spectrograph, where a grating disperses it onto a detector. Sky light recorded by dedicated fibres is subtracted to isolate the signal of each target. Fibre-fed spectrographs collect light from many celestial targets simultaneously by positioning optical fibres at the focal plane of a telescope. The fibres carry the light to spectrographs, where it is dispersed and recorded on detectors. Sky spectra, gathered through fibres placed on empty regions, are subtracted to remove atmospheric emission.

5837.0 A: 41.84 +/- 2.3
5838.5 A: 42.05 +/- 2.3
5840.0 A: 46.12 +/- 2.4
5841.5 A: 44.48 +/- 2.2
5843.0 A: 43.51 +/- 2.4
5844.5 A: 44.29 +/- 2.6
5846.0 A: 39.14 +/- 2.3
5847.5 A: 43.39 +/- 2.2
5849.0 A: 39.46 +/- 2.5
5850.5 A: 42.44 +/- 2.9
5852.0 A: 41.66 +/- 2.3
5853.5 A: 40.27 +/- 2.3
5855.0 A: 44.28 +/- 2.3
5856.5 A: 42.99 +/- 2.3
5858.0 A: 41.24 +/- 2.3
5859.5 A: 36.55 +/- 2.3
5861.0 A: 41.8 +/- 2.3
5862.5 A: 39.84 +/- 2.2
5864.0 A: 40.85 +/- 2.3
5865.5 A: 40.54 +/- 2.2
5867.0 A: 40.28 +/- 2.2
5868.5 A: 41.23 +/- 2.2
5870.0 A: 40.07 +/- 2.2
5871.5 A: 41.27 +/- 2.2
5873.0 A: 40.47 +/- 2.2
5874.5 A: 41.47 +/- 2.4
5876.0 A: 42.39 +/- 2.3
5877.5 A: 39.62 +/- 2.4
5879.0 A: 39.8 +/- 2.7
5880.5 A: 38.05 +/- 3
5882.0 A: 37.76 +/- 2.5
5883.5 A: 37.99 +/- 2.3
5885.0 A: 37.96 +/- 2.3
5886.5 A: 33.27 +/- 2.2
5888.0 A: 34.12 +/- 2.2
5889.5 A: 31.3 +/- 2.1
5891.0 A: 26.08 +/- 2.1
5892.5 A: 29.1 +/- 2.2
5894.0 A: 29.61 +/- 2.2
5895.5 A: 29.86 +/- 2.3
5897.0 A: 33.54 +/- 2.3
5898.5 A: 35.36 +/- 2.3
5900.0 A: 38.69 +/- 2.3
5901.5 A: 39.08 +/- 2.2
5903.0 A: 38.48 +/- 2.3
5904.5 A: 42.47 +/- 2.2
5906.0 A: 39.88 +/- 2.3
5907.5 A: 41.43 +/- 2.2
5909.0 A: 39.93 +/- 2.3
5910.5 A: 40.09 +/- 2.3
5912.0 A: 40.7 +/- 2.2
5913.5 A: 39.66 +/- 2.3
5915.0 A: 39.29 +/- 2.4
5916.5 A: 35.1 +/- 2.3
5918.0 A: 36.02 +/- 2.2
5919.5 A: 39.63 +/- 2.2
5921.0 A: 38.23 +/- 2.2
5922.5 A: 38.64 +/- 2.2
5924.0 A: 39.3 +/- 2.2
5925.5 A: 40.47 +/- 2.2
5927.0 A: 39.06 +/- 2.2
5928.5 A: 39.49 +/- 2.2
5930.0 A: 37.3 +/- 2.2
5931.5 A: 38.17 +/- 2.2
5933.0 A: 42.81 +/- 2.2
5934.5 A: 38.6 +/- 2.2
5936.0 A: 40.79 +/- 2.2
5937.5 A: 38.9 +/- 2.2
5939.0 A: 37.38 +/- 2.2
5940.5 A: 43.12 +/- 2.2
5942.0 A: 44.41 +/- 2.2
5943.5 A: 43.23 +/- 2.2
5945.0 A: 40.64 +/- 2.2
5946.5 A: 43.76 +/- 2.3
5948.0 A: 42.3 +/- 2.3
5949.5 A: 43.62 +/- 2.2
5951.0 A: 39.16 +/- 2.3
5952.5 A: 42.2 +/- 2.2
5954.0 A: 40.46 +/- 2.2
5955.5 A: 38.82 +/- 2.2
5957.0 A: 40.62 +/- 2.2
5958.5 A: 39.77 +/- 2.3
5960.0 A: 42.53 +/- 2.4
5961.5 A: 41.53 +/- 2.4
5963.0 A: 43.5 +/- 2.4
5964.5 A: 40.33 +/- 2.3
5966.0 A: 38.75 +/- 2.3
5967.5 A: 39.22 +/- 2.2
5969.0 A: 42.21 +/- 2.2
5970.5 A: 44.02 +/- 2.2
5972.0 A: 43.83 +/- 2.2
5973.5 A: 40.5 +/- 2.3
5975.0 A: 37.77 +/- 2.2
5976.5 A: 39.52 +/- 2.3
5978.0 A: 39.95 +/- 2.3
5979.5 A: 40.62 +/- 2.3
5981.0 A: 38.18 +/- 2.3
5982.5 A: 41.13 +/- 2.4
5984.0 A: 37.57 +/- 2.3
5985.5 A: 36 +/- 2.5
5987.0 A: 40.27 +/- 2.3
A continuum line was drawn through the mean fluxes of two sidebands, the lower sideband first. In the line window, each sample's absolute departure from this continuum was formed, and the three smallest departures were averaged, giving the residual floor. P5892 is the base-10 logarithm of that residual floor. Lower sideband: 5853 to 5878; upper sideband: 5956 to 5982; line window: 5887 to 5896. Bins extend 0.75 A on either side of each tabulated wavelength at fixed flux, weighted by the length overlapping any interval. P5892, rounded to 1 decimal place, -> 1.0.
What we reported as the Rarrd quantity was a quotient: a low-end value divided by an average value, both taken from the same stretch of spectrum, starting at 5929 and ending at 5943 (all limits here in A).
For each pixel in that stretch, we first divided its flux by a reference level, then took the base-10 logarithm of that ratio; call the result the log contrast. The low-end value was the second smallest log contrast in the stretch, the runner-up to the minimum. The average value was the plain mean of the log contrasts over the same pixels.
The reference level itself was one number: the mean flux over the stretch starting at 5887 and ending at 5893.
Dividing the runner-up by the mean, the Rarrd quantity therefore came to 0.75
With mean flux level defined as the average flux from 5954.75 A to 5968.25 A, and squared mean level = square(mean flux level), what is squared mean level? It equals 1645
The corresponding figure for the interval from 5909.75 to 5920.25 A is 1493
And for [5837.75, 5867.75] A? 1744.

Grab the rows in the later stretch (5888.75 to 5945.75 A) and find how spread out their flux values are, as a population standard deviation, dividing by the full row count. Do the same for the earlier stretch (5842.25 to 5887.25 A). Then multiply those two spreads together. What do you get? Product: 10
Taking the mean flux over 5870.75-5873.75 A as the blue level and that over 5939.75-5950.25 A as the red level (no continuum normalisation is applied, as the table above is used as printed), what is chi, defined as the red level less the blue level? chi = 2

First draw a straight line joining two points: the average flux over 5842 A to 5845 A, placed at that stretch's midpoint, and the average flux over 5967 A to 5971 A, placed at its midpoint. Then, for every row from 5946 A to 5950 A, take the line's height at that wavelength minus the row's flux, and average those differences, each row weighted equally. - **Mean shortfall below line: -1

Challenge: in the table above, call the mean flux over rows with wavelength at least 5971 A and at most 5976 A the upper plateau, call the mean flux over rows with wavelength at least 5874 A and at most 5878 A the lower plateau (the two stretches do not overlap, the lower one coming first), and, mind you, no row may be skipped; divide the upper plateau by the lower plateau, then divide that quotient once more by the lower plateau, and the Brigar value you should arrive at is 0.0240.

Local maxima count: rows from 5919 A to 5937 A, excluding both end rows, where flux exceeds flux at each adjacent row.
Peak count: 3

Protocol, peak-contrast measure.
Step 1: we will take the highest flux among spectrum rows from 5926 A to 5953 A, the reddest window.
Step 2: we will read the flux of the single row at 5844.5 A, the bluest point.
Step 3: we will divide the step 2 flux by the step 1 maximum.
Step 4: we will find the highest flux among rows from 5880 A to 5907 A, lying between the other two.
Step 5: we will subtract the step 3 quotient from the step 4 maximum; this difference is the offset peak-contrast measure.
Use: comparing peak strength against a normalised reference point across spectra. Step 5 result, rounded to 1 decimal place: 41.5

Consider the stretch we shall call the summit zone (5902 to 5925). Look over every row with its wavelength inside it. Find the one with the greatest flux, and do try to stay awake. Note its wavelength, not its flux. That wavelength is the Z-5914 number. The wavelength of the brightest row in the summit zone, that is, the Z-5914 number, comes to 5904.5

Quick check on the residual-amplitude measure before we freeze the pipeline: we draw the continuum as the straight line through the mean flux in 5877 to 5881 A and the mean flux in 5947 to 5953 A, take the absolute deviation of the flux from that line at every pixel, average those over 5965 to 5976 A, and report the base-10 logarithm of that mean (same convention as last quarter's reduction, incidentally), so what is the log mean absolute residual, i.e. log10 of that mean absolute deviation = 0.39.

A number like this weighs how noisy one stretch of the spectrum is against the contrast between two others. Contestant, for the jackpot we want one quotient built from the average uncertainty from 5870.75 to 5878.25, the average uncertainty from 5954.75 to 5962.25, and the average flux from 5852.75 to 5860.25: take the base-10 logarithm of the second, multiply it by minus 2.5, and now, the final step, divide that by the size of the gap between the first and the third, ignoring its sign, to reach -0.0233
